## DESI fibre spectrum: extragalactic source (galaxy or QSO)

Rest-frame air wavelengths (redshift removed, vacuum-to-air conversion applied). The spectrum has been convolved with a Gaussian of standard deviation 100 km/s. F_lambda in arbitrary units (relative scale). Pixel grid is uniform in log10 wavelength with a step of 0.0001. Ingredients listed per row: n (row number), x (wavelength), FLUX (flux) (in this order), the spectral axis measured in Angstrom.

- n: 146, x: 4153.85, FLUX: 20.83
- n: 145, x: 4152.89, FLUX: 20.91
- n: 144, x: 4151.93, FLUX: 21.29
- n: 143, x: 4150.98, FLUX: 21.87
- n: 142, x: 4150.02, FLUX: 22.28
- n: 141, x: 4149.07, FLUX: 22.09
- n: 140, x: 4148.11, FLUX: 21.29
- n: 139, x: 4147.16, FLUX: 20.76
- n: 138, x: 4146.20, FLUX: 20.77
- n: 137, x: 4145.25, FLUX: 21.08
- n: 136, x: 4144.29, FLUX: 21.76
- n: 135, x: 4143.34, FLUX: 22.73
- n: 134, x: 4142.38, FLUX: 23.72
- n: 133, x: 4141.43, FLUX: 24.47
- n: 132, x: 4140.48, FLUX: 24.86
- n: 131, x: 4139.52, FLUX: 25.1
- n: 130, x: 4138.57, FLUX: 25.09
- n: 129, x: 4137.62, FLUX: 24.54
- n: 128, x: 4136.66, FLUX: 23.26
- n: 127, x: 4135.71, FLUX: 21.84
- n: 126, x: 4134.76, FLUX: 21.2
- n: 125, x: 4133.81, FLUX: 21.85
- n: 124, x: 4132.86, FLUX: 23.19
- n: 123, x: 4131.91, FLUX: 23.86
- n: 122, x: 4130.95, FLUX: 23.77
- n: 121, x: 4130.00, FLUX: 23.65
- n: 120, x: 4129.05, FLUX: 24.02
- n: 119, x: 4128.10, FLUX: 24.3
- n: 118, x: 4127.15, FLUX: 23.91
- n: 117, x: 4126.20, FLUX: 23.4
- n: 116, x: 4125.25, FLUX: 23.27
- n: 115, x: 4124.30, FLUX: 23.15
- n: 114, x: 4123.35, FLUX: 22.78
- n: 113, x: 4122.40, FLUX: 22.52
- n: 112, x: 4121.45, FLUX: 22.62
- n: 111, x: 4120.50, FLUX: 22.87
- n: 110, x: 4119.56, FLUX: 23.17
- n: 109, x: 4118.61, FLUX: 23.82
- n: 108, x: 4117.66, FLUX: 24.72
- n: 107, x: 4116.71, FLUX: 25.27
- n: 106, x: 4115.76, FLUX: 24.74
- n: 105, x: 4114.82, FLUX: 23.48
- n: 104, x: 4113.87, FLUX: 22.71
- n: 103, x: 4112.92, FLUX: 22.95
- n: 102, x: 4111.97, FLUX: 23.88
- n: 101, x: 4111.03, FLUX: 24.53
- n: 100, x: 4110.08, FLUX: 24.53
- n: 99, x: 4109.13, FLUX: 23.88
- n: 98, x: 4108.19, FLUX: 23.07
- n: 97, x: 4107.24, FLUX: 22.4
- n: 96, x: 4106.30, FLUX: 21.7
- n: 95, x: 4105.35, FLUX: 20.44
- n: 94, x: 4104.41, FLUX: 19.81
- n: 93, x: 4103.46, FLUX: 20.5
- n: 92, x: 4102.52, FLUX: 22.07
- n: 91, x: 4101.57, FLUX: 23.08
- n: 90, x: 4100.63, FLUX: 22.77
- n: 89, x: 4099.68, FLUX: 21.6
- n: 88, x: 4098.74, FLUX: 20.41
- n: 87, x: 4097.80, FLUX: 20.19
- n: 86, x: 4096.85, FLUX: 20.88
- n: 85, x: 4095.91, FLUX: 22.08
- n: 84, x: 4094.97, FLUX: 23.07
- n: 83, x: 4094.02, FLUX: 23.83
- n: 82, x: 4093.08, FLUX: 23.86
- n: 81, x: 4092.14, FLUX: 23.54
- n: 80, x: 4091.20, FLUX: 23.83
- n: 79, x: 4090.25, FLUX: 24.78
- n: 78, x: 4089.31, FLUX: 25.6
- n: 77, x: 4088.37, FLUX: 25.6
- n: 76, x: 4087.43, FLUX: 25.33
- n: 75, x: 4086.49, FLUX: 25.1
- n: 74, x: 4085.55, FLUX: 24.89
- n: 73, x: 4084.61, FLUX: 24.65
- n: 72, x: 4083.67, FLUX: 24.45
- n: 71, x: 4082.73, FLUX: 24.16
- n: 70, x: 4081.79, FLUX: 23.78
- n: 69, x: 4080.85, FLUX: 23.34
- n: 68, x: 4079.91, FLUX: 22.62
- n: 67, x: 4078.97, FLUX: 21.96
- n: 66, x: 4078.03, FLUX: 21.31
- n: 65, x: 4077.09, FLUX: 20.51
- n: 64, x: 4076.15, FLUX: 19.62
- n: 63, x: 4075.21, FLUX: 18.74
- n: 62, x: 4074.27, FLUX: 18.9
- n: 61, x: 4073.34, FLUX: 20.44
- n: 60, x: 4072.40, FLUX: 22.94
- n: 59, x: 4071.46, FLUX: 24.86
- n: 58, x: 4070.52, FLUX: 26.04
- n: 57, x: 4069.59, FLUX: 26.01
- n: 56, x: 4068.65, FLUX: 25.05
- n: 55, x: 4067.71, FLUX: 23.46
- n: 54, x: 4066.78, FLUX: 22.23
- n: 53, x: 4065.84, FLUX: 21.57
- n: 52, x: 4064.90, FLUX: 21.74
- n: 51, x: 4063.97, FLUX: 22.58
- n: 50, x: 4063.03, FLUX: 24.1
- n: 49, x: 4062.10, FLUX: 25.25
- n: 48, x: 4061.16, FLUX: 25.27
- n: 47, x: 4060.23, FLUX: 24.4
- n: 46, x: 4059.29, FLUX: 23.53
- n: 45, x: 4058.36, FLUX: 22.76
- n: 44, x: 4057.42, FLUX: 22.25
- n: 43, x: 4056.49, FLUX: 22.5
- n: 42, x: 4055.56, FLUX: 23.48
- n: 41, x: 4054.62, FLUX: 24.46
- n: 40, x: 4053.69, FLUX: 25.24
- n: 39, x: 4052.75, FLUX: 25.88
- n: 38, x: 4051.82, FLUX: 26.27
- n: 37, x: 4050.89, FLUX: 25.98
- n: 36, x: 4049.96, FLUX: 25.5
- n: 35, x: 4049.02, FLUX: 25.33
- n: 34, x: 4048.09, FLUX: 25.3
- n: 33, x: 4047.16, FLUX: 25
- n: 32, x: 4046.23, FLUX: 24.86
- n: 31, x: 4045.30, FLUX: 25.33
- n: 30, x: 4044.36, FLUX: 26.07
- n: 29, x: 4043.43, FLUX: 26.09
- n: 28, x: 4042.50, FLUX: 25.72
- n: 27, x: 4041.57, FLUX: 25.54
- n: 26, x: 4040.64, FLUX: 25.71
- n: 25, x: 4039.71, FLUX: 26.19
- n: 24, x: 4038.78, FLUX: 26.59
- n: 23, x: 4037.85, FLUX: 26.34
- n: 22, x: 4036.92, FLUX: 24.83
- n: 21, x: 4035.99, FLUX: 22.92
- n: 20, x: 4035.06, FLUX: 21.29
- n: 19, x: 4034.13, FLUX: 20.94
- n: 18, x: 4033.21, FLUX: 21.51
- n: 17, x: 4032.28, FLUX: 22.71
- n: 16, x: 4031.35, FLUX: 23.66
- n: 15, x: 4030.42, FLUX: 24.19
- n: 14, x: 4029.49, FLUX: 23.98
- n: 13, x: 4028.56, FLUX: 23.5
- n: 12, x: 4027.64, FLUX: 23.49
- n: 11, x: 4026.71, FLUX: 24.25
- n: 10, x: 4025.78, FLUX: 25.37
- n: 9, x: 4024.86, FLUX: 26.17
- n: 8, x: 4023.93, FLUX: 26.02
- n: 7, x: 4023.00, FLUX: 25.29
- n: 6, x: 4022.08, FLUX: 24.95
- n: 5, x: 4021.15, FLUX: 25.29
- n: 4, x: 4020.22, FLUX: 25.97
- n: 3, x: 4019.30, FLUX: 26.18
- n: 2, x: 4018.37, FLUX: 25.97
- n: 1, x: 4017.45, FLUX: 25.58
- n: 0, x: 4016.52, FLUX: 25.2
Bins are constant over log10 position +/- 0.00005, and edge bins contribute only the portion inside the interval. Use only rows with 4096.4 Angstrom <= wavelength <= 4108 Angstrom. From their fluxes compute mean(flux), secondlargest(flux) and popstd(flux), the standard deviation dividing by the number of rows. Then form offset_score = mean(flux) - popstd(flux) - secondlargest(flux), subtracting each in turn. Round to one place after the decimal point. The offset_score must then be -2.5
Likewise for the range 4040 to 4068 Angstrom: -3.1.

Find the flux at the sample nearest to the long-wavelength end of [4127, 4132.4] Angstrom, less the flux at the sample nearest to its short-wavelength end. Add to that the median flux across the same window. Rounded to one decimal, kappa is 23.8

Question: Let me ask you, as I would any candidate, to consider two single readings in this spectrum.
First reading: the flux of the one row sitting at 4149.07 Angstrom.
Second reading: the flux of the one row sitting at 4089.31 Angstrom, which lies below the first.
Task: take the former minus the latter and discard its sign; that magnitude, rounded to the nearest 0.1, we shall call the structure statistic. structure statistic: 3.5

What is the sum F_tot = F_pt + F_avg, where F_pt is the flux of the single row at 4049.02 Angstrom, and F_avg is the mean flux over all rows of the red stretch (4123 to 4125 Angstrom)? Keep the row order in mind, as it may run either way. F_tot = 48.3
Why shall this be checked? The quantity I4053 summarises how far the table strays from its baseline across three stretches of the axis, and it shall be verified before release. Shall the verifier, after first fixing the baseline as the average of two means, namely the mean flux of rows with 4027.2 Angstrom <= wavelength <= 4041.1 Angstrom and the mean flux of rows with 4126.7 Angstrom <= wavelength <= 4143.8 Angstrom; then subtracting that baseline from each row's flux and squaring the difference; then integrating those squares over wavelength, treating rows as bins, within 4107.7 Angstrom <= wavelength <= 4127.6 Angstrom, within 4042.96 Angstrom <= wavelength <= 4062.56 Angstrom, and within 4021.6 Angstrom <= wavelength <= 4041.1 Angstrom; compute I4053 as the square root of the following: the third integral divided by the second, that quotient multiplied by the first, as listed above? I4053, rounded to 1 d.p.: 3.9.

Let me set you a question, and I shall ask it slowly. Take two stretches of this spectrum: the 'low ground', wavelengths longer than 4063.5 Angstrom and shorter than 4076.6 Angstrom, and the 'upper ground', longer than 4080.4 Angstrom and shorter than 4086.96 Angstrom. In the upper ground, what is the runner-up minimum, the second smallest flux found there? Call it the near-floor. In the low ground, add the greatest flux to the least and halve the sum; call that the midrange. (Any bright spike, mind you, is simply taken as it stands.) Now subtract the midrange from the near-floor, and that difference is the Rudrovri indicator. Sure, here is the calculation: 1.4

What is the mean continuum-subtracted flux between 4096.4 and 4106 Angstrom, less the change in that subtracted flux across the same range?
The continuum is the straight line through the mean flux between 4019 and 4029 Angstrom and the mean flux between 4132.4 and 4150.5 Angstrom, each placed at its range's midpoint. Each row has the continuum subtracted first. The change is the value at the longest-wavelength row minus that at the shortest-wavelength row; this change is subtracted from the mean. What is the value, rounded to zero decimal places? -2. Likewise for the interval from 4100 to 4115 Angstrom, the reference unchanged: -2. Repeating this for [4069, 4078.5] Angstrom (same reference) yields 2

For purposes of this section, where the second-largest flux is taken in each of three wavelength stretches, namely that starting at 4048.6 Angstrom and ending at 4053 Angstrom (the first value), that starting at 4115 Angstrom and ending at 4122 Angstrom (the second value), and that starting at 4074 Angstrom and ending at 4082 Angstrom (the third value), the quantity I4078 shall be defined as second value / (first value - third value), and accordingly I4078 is 9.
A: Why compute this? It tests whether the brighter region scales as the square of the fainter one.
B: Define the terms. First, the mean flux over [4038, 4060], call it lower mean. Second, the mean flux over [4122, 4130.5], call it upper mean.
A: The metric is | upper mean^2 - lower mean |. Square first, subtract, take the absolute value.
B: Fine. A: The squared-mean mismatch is 525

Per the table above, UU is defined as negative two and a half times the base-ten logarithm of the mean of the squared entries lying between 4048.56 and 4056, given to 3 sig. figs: -7.01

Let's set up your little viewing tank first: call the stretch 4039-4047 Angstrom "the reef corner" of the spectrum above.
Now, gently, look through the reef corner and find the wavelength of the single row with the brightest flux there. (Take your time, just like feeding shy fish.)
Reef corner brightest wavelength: 4039.71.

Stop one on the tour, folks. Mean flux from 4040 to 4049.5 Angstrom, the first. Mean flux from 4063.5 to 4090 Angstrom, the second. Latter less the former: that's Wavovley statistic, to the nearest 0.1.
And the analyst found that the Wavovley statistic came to -2.4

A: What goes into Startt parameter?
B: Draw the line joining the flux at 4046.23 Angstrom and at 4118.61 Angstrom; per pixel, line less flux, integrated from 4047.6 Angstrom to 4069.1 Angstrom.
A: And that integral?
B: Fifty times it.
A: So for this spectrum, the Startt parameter 639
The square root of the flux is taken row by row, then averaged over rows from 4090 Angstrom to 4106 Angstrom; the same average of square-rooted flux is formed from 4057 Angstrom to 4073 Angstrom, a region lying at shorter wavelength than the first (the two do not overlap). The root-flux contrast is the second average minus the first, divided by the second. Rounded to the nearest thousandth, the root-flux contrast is 0.035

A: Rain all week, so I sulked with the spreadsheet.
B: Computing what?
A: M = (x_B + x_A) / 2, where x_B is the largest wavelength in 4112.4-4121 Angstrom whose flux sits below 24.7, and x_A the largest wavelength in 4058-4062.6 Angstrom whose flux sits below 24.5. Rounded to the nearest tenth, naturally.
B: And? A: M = 4090.4 Angstrom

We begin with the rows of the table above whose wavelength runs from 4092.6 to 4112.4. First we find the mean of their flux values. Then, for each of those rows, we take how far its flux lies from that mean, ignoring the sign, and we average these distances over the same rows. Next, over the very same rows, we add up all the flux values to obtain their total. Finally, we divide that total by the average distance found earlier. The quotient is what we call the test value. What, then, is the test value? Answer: 366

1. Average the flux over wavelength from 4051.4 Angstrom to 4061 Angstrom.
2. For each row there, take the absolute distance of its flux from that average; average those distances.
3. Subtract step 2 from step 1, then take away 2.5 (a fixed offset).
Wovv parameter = 20.4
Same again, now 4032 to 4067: 20.3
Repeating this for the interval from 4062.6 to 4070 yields 19.5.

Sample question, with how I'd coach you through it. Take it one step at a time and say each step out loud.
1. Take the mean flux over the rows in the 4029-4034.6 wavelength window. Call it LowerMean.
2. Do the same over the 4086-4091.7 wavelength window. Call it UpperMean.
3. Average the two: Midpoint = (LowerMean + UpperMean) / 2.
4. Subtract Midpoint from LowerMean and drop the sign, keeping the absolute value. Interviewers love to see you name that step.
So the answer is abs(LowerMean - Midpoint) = 1.10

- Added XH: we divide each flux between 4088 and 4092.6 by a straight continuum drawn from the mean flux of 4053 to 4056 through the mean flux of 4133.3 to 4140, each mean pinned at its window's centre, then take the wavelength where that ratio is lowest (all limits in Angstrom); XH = 4092.14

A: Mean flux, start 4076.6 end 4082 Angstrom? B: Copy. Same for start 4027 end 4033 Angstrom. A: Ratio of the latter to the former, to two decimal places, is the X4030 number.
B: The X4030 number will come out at 1.06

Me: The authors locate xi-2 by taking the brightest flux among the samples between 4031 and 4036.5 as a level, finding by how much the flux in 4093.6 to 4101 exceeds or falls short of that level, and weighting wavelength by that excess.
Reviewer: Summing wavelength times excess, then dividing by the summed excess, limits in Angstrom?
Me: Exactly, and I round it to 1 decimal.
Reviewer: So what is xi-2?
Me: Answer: 4098.0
